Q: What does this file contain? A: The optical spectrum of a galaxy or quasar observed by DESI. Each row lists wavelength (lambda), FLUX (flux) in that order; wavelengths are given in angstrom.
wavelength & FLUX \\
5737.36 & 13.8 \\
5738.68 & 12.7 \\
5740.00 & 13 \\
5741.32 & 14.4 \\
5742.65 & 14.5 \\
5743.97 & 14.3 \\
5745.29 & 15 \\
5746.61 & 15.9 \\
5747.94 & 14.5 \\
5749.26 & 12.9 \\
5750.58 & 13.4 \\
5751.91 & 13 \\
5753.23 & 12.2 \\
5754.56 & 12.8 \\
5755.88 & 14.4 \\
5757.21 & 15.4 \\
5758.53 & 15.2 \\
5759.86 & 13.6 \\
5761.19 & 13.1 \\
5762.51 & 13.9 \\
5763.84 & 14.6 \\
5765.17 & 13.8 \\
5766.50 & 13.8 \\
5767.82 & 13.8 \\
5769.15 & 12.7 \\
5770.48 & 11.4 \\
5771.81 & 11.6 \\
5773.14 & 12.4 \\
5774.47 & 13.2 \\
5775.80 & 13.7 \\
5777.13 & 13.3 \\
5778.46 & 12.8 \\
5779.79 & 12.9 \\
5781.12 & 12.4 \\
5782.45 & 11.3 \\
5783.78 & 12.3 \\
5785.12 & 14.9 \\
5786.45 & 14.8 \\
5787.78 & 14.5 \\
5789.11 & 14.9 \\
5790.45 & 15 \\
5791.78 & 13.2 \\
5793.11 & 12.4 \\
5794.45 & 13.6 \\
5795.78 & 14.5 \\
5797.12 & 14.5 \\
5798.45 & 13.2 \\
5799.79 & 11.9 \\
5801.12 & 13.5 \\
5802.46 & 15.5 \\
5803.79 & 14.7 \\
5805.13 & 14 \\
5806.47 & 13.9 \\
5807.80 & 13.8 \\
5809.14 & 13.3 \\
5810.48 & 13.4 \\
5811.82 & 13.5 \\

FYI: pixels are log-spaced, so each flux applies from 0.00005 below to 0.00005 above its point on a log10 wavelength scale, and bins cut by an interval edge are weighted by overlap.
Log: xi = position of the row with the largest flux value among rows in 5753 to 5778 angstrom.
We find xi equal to 5757.21 angstrom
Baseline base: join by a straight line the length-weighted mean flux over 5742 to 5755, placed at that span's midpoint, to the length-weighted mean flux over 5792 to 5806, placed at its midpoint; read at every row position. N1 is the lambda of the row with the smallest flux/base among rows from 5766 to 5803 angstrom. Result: 5782.45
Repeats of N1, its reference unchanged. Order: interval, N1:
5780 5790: 5782.45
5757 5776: 5770.48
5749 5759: 5753.23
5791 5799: 5793.11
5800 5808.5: 5801.12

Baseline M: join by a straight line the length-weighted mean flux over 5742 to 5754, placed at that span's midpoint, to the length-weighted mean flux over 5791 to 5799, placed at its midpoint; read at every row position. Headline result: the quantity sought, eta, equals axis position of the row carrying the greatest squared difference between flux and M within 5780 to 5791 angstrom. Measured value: 5782.45 angstrom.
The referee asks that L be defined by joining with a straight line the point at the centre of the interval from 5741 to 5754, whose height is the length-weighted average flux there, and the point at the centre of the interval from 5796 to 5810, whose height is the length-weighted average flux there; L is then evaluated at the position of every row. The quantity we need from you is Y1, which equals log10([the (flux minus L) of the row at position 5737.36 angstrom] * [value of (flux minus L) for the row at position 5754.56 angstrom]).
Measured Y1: -0.6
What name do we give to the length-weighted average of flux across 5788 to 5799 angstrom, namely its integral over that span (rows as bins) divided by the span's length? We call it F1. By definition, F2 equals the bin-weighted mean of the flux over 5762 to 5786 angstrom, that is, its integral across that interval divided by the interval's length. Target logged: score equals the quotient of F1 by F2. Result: 1.07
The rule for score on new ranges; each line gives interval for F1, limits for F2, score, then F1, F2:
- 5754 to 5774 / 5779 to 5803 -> 0.99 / 13.5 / 13.6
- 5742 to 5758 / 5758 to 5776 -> 1.05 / 14.0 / 13.3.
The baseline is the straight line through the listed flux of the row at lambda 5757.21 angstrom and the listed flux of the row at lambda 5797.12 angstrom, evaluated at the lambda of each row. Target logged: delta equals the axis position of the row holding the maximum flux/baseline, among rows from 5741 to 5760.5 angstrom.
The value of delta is 5746.61 angstrom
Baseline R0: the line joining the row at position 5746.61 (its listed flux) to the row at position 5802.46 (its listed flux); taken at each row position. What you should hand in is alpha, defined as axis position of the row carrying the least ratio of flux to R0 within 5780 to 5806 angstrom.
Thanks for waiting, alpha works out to 5782.45 angstrom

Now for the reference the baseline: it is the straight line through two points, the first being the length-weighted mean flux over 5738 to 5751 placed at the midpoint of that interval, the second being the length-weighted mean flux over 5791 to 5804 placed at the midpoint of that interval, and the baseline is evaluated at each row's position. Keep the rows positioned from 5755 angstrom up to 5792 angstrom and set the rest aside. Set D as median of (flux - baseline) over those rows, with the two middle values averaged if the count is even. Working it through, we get -0.26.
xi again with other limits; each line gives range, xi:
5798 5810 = 5802.46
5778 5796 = 5790.45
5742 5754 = 5746.61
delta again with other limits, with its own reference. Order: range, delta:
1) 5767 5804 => 5802.46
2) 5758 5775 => 5758.53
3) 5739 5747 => 5746.61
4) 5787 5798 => 5790.45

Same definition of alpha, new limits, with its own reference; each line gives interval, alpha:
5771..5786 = 5782.45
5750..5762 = 5753.23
